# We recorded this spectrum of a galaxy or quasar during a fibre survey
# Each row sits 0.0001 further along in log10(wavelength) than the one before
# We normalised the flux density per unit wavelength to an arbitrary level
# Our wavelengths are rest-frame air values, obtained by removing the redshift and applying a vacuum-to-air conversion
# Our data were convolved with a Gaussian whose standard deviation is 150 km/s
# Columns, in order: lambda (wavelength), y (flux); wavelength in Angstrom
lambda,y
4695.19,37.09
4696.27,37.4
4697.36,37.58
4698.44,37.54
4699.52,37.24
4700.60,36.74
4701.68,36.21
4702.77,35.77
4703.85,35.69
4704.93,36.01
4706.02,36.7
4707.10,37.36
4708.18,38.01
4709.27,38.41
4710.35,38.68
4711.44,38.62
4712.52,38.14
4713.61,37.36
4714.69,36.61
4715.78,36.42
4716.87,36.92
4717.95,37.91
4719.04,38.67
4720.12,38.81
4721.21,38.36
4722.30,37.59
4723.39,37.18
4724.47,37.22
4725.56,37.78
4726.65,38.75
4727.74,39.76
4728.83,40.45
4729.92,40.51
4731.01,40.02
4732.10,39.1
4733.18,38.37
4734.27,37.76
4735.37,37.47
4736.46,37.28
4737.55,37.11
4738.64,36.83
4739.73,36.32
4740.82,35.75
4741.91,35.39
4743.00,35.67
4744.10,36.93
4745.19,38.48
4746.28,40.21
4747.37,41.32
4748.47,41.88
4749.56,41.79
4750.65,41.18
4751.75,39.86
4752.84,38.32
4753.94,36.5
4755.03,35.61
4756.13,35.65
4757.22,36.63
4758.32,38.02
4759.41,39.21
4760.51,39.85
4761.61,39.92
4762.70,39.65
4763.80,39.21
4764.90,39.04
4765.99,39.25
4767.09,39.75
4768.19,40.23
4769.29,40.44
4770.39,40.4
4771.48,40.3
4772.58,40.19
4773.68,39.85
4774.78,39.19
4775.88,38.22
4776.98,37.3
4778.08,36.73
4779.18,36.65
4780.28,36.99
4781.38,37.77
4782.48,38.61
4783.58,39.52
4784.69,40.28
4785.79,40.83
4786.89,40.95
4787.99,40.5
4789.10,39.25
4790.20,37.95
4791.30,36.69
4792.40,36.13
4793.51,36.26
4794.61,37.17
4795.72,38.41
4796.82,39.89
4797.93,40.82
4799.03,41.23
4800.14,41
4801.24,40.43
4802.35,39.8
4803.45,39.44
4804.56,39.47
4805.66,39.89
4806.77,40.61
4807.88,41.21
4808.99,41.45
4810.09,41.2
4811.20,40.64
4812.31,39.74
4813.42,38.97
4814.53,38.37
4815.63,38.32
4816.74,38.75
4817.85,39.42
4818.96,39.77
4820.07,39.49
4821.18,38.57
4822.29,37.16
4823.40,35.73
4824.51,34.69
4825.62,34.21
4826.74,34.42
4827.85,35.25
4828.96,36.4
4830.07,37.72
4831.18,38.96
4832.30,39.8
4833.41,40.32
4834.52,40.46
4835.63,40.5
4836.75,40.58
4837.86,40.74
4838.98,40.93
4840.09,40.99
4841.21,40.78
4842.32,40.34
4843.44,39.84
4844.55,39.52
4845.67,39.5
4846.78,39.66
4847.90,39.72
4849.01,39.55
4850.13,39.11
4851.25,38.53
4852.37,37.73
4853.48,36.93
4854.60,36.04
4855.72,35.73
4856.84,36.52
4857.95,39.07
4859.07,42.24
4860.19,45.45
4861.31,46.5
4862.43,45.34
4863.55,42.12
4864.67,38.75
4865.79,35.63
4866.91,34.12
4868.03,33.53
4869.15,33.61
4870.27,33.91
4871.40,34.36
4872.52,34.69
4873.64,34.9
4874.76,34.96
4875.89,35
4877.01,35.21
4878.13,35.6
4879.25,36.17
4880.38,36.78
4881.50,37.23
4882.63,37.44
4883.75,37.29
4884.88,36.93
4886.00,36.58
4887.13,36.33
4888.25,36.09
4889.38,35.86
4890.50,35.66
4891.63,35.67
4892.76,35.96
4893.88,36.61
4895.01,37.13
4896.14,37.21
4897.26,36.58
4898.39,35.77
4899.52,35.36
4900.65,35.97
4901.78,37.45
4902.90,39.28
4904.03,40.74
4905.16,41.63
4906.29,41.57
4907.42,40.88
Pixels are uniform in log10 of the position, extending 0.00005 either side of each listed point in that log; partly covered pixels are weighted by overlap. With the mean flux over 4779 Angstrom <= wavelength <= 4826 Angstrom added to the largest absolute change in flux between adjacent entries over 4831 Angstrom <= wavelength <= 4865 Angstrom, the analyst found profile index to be 42.3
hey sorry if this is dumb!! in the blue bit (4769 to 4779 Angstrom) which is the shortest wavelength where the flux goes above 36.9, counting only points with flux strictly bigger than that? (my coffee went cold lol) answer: 4769.29 Angstrom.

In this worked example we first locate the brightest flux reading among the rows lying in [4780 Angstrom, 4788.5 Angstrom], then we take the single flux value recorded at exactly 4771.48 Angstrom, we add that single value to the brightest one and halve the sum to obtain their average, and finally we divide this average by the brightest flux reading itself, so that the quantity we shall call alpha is 0.992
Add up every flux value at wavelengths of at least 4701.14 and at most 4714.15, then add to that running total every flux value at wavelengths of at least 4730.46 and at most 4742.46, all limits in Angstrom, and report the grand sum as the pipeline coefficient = 858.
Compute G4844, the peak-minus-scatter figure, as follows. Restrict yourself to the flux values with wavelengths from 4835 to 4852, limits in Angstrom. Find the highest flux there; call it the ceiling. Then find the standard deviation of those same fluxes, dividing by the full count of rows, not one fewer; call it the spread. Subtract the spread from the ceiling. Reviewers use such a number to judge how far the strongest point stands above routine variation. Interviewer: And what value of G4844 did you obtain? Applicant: 40.3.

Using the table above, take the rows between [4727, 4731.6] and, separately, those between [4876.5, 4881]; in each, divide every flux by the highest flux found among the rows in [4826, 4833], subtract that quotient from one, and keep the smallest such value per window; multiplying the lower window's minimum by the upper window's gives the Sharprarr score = -0.0014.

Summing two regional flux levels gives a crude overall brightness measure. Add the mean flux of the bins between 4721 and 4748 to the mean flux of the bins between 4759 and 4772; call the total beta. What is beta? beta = 77.8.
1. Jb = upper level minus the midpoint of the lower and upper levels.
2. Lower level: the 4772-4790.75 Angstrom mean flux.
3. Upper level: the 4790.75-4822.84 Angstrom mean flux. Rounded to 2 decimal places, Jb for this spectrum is 0.23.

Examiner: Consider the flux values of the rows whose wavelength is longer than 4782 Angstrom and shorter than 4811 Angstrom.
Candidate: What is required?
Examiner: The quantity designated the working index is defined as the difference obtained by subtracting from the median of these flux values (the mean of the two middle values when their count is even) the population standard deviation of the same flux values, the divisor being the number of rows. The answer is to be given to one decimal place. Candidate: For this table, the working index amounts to 38.3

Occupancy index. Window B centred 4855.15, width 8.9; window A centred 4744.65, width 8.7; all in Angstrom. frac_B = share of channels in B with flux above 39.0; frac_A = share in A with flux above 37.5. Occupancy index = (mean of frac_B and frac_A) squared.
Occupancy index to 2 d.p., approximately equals 0.14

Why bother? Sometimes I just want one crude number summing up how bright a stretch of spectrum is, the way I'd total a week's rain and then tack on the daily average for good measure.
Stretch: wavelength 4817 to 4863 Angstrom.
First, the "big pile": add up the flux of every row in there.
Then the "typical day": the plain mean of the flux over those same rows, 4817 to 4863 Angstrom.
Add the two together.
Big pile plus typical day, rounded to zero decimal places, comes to 1643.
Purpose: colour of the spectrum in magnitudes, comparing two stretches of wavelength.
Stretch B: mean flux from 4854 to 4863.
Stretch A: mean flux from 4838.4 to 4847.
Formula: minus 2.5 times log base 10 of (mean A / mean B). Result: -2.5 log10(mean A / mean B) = 0.02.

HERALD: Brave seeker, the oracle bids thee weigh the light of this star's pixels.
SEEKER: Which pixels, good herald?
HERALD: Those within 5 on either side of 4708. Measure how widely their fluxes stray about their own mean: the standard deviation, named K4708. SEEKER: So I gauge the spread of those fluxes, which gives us 1.1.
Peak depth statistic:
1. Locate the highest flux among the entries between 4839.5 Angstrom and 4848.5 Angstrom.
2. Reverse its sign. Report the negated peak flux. -41.0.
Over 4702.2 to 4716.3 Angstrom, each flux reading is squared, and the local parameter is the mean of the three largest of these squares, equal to 1488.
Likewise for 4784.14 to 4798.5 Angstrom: 1670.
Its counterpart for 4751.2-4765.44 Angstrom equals 1590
